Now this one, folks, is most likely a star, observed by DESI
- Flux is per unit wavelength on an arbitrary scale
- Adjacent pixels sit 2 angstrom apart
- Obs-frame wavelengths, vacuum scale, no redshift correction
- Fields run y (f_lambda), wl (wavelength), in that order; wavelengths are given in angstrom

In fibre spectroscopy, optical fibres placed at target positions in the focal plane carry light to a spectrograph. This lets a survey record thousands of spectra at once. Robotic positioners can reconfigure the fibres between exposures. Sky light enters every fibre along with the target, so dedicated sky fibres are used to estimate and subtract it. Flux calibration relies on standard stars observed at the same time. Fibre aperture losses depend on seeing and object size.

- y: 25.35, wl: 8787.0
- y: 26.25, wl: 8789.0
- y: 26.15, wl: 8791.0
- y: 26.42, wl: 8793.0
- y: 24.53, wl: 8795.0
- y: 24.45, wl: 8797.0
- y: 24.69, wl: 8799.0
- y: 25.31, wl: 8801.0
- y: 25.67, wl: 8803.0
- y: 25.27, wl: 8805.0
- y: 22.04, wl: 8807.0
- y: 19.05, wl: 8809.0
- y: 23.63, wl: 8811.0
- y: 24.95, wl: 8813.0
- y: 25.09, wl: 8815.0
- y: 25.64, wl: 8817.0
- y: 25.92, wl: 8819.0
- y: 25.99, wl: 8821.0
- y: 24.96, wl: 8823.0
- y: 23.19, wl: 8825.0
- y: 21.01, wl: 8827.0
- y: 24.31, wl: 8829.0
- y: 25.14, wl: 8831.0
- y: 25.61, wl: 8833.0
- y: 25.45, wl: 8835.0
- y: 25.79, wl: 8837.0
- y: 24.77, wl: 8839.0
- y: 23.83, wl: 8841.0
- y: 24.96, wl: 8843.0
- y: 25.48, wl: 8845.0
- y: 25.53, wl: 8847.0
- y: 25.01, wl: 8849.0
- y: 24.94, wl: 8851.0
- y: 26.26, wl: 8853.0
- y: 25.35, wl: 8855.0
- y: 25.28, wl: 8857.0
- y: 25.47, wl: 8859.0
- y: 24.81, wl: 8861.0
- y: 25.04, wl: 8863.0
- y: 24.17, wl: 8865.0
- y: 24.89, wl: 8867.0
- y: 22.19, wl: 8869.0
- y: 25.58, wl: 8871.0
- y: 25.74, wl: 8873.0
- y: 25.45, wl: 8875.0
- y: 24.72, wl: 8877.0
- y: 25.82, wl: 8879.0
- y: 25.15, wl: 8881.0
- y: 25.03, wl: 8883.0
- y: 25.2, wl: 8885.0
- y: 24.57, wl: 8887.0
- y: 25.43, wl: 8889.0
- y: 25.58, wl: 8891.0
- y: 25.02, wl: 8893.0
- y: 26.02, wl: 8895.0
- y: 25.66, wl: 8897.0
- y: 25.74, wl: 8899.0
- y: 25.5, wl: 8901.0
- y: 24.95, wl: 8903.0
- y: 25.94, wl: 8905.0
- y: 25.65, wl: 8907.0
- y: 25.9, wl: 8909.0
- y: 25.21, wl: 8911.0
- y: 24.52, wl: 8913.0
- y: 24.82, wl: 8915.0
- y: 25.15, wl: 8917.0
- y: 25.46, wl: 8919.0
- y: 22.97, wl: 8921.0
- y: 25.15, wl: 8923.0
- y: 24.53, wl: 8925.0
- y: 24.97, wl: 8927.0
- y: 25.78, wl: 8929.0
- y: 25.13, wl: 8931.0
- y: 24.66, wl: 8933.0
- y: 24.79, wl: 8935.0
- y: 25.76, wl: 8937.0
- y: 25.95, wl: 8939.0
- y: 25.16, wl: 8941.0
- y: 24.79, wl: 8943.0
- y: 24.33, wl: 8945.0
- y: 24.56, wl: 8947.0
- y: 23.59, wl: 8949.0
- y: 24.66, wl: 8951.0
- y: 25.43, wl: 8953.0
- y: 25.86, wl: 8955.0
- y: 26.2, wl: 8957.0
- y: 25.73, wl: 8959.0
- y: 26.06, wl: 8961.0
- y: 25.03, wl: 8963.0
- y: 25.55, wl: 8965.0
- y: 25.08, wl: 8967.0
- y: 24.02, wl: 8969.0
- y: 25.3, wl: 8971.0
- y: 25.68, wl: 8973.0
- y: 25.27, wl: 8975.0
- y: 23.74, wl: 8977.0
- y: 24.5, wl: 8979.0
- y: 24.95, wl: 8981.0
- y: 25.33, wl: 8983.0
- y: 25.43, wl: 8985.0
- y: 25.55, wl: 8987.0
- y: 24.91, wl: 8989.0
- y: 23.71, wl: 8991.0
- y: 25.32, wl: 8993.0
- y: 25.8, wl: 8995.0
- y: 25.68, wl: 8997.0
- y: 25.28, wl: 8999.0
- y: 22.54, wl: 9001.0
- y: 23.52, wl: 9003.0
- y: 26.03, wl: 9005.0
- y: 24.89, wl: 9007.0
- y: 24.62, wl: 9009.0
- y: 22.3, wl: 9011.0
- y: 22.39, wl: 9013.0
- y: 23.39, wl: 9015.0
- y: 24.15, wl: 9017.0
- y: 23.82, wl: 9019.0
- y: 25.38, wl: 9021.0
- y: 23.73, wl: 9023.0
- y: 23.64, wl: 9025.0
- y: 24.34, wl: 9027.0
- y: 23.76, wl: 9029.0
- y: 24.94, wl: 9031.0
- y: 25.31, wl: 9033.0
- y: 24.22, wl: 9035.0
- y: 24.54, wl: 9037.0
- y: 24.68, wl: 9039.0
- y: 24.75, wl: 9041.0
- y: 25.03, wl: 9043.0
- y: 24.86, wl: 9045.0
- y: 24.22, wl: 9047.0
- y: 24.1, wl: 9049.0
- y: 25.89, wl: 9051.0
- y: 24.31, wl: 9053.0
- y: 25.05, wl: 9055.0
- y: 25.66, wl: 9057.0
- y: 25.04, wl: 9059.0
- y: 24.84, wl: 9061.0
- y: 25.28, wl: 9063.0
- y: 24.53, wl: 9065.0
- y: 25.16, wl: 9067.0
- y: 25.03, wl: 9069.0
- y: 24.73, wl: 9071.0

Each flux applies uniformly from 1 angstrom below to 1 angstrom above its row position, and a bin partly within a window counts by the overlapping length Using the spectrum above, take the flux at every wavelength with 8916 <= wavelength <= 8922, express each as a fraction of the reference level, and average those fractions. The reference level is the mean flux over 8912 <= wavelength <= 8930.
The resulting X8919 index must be 0.988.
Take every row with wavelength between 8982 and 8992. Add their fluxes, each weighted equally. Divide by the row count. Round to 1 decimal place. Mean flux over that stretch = 25.0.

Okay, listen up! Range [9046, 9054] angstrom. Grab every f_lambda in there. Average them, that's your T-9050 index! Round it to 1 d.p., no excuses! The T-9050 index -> 24.6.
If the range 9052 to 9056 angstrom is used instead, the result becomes 24.7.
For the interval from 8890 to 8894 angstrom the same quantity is 25.3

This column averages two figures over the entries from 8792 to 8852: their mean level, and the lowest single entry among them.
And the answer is 21.8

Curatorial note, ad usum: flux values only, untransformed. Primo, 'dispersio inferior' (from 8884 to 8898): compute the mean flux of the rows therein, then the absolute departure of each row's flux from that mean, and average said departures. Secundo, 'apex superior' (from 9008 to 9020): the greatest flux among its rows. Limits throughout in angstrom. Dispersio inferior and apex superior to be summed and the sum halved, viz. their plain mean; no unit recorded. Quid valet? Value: 12.5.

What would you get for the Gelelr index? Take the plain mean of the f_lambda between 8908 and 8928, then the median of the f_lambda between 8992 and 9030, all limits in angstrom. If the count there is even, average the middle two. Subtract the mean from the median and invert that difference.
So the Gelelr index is -1.4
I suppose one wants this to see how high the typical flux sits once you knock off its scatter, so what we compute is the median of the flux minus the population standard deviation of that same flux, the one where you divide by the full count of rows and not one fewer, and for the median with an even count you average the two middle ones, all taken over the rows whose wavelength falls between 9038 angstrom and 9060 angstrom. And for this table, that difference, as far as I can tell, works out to 24.3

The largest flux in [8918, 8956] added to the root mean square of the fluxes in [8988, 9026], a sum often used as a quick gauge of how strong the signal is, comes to 50.2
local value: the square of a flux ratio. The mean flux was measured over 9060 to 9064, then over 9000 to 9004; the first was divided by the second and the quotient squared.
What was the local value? 1.18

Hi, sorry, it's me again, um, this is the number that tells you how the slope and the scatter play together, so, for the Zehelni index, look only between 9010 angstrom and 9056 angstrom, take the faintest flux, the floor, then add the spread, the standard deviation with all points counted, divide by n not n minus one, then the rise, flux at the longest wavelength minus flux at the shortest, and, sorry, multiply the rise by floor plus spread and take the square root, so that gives 8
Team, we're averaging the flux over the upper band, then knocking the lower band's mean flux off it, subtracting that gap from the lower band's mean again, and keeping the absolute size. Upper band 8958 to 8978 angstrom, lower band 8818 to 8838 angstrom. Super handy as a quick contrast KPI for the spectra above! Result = 24.3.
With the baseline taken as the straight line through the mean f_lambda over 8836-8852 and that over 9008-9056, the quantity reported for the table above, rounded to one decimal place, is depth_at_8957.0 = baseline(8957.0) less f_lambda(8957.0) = -1.6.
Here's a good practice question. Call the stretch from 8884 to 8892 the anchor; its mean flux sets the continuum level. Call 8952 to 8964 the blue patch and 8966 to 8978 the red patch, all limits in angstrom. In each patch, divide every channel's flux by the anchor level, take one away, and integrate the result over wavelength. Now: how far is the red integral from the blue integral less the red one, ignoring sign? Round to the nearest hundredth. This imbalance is 0.58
